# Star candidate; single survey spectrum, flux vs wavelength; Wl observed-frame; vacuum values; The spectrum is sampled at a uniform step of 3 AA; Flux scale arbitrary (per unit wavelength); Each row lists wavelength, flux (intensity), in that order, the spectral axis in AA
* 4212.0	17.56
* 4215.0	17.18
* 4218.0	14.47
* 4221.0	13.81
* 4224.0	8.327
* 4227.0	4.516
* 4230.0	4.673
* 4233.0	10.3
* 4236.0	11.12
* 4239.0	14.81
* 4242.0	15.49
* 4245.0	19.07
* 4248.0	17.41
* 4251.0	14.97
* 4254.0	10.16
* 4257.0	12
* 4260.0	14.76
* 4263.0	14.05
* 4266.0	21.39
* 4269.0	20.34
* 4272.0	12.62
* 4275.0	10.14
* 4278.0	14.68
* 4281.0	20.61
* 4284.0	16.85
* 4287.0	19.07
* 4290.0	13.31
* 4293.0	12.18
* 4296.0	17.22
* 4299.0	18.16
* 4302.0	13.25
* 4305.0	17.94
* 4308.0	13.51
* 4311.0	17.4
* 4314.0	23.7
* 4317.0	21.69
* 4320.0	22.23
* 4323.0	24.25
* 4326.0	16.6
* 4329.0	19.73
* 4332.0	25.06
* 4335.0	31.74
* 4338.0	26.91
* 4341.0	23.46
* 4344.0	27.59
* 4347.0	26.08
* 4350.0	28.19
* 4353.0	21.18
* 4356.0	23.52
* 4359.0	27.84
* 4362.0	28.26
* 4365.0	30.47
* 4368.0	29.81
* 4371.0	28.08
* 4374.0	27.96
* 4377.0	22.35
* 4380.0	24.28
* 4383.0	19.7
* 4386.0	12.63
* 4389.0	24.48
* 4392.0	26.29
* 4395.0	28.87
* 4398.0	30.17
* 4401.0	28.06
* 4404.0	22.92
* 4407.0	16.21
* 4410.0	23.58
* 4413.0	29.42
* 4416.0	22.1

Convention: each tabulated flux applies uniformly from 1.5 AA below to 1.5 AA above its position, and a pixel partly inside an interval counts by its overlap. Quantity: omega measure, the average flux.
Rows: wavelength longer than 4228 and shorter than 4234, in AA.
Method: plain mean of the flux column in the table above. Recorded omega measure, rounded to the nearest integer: 7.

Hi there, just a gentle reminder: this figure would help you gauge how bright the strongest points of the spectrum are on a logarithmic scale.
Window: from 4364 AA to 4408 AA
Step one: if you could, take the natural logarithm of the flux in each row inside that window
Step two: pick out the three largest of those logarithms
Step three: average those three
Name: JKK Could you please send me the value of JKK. 3.41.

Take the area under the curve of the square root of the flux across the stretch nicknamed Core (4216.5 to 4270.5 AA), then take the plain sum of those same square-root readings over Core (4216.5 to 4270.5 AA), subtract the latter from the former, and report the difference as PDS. 130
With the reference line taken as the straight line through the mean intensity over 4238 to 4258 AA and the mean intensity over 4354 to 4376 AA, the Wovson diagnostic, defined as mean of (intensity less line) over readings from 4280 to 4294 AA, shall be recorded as -2.8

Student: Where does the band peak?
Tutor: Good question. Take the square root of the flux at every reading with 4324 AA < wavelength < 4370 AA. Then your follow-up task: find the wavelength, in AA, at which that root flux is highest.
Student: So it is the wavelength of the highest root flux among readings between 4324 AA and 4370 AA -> 4335.0 AA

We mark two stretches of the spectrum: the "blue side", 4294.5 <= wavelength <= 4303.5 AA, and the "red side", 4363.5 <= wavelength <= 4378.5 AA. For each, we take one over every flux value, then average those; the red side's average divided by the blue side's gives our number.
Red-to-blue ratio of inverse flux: 0.58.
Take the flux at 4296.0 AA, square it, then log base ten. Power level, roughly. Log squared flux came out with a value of 2.5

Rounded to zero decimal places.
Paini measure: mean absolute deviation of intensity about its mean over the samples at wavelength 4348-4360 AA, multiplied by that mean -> 71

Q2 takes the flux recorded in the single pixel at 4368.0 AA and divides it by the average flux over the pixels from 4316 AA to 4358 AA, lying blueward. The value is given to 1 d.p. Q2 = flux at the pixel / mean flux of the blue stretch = 1.2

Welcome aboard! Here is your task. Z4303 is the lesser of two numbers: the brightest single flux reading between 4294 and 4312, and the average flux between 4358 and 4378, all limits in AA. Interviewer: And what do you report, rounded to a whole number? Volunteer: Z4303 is 18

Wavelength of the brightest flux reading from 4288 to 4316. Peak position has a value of 4314.0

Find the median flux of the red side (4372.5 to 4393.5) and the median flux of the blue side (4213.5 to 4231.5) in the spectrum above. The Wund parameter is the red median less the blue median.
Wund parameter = 13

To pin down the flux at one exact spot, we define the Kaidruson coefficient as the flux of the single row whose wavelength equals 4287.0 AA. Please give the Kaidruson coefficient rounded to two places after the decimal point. 19.07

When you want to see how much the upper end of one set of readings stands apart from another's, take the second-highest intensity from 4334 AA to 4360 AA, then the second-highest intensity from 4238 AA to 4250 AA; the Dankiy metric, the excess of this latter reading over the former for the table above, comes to -11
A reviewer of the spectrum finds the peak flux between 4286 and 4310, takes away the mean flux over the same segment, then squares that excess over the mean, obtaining 12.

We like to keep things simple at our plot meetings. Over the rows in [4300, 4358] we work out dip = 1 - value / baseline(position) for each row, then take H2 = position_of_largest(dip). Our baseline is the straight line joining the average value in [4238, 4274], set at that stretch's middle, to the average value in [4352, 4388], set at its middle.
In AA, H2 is 4308.0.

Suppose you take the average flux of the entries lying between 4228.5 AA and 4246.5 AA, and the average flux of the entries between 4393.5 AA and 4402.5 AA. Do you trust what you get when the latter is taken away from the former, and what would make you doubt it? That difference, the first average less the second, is -16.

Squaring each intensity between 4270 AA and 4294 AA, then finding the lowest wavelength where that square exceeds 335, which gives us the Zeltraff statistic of 4281.0 AA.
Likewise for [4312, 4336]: 4314.0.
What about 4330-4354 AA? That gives 4332.0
